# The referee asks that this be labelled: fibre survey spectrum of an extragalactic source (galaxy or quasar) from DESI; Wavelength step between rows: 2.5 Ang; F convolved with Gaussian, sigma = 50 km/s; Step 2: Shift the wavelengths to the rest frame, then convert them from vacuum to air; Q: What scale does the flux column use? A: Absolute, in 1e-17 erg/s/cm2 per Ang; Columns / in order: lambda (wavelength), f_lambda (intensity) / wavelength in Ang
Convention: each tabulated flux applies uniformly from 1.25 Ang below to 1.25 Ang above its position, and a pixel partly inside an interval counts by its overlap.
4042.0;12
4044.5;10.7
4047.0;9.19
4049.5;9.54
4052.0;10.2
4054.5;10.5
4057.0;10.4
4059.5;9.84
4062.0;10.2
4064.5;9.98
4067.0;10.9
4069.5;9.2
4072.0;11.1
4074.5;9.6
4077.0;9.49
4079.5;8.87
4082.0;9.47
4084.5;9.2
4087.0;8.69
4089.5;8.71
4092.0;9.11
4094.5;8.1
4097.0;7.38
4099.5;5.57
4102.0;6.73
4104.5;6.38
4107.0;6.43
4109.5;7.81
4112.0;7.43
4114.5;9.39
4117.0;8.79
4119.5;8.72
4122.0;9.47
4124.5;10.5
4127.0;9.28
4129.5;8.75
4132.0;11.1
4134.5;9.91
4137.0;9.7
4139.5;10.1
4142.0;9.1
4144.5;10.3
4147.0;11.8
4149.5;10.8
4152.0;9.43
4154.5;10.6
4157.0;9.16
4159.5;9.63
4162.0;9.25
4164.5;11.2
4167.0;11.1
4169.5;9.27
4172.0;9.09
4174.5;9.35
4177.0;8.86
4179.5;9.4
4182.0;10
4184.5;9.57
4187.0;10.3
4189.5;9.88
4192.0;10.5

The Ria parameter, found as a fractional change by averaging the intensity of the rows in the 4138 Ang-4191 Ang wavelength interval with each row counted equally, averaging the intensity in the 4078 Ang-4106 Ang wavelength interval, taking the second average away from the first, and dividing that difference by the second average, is 0.24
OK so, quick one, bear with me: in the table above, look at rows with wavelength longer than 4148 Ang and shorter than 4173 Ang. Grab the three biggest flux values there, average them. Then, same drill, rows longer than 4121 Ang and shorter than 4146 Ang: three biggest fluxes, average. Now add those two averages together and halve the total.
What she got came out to 10.8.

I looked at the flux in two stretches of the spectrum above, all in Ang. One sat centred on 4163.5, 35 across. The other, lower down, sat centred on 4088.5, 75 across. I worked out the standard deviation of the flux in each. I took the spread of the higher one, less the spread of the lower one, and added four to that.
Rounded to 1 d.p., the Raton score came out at 3.5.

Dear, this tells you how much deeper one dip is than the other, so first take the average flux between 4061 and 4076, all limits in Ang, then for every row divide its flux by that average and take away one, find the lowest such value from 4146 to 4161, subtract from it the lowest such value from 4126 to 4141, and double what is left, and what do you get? 0.1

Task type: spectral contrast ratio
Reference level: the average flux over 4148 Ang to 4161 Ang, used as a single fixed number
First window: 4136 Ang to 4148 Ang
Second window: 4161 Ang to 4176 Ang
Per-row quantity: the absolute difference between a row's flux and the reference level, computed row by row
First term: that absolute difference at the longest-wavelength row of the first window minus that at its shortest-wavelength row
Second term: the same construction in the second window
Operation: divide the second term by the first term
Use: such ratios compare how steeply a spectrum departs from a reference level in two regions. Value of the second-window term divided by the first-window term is -0.1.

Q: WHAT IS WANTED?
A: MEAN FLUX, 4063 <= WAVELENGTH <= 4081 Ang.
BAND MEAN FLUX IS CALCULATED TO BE 9.88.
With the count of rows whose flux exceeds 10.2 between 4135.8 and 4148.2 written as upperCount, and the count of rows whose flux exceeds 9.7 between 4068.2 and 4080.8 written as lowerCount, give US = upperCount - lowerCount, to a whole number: 1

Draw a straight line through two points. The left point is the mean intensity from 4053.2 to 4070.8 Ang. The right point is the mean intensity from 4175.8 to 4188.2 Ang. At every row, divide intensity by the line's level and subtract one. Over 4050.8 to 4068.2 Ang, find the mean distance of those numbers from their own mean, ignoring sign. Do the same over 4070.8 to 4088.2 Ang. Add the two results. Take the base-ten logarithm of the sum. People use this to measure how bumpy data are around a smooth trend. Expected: -1.13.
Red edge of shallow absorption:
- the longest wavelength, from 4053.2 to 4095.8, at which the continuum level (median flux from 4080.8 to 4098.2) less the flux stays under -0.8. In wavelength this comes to 4074.5 Ang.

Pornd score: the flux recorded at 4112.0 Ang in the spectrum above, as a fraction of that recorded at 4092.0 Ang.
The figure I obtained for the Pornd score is 0.82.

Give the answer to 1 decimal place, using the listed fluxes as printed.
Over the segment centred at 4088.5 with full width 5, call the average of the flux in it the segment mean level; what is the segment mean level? 8.7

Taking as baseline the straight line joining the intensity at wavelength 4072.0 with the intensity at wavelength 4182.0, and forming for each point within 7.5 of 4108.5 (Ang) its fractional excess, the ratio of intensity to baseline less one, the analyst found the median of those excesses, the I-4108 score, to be -0.34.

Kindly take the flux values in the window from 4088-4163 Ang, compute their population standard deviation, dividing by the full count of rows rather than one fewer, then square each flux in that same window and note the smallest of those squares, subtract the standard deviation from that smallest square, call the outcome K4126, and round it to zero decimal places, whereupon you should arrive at 30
